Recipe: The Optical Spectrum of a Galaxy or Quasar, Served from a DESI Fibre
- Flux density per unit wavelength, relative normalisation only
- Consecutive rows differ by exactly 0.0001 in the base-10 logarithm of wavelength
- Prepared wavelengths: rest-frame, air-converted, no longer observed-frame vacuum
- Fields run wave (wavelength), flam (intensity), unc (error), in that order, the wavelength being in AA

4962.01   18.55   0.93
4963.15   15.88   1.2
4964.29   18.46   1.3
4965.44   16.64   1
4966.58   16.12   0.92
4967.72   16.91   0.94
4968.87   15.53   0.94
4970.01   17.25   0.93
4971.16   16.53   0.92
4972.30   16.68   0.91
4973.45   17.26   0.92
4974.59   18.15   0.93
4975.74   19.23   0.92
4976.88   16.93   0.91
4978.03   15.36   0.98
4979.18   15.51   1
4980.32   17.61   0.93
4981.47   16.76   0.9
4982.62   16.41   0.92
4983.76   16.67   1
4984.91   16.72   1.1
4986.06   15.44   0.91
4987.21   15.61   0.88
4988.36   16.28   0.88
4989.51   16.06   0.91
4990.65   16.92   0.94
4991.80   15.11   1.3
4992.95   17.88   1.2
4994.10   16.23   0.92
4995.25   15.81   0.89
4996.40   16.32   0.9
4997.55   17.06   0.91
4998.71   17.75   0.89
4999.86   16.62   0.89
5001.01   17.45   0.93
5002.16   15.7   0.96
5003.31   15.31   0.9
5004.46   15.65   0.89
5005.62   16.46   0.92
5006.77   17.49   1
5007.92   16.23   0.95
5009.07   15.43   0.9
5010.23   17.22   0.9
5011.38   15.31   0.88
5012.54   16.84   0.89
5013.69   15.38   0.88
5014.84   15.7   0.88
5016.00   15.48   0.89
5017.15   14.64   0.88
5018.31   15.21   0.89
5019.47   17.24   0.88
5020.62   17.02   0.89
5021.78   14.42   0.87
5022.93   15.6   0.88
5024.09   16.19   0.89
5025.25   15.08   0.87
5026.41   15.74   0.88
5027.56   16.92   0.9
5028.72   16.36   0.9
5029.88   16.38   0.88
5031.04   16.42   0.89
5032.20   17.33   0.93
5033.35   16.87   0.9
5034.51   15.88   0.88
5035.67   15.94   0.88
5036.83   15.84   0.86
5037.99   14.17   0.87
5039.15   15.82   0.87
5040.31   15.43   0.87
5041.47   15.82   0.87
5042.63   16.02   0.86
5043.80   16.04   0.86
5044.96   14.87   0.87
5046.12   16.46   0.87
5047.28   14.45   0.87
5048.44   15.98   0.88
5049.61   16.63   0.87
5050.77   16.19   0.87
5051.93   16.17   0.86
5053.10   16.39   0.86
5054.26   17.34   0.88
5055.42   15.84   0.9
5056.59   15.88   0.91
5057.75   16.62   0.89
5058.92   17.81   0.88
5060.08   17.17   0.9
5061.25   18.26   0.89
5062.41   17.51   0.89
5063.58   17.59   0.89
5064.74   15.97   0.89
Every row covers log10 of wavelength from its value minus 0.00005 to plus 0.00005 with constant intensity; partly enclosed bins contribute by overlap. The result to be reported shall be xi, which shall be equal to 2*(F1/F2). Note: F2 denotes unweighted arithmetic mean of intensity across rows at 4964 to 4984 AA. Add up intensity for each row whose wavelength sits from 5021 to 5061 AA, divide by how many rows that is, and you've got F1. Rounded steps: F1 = 16.1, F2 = 16.9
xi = 1.90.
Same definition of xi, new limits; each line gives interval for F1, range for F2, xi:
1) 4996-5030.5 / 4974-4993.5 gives 1.94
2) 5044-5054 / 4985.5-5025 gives 1.97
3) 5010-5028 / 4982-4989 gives 1.96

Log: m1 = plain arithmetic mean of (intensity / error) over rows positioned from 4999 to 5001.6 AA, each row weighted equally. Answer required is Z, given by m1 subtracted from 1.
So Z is -17.7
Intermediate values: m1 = 18.7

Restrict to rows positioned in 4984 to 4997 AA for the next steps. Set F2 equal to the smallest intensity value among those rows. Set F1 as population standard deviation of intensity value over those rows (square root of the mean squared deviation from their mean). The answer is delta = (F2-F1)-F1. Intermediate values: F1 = 0.73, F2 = 15.11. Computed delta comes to 13.6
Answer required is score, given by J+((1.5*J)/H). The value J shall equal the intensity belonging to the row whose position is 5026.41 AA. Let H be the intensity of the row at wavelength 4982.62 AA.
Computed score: 17.2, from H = 16.41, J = 15.74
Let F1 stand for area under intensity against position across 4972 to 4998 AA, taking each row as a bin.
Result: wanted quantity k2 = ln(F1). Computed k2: 6.068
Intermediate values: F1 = 432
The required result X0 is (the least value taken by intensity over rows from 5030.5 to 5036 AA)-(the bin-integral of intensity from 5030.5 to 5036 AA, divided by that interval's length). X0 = -0.7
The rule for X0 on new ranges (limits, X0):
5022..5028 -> -0.7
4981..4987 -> -0.9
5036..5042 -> -1.3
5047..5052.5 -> -1.5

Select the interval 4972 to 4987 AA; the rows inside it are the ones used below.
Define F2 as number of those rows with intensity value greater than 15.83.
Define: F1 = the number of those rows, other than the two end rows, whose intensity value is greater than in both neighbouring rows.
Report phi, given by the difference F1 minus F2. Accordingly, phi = -7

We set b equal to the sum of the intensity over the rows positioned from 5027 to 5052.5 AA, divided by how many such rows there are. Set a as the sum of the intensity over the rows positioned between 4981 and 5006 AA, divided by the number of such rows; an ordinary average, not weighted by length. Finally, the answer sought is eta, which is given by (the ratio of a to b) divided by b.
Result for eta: 0.064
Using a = 16.4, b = 16.0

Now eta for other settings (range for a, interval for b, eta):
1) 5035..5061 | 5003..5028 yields 0.063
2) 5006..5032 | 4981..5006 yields 0.060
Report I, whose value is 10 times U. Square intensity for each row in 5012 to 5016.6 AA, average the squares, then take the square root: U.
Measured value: 158.6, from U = 15.9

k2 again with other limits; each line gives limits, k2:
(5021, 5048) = 6.058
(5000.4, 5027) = 6.051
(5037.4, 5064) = 6.070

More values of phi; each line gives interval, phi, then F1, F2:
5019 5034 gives -6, 3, 9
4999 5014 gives -3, 4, 7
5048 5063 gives -9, 4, 13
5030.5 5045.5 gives -4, 4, 8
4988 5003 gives -6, 4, 10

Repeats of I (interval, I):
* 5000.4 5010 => 162.4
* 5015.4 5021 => 159.5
